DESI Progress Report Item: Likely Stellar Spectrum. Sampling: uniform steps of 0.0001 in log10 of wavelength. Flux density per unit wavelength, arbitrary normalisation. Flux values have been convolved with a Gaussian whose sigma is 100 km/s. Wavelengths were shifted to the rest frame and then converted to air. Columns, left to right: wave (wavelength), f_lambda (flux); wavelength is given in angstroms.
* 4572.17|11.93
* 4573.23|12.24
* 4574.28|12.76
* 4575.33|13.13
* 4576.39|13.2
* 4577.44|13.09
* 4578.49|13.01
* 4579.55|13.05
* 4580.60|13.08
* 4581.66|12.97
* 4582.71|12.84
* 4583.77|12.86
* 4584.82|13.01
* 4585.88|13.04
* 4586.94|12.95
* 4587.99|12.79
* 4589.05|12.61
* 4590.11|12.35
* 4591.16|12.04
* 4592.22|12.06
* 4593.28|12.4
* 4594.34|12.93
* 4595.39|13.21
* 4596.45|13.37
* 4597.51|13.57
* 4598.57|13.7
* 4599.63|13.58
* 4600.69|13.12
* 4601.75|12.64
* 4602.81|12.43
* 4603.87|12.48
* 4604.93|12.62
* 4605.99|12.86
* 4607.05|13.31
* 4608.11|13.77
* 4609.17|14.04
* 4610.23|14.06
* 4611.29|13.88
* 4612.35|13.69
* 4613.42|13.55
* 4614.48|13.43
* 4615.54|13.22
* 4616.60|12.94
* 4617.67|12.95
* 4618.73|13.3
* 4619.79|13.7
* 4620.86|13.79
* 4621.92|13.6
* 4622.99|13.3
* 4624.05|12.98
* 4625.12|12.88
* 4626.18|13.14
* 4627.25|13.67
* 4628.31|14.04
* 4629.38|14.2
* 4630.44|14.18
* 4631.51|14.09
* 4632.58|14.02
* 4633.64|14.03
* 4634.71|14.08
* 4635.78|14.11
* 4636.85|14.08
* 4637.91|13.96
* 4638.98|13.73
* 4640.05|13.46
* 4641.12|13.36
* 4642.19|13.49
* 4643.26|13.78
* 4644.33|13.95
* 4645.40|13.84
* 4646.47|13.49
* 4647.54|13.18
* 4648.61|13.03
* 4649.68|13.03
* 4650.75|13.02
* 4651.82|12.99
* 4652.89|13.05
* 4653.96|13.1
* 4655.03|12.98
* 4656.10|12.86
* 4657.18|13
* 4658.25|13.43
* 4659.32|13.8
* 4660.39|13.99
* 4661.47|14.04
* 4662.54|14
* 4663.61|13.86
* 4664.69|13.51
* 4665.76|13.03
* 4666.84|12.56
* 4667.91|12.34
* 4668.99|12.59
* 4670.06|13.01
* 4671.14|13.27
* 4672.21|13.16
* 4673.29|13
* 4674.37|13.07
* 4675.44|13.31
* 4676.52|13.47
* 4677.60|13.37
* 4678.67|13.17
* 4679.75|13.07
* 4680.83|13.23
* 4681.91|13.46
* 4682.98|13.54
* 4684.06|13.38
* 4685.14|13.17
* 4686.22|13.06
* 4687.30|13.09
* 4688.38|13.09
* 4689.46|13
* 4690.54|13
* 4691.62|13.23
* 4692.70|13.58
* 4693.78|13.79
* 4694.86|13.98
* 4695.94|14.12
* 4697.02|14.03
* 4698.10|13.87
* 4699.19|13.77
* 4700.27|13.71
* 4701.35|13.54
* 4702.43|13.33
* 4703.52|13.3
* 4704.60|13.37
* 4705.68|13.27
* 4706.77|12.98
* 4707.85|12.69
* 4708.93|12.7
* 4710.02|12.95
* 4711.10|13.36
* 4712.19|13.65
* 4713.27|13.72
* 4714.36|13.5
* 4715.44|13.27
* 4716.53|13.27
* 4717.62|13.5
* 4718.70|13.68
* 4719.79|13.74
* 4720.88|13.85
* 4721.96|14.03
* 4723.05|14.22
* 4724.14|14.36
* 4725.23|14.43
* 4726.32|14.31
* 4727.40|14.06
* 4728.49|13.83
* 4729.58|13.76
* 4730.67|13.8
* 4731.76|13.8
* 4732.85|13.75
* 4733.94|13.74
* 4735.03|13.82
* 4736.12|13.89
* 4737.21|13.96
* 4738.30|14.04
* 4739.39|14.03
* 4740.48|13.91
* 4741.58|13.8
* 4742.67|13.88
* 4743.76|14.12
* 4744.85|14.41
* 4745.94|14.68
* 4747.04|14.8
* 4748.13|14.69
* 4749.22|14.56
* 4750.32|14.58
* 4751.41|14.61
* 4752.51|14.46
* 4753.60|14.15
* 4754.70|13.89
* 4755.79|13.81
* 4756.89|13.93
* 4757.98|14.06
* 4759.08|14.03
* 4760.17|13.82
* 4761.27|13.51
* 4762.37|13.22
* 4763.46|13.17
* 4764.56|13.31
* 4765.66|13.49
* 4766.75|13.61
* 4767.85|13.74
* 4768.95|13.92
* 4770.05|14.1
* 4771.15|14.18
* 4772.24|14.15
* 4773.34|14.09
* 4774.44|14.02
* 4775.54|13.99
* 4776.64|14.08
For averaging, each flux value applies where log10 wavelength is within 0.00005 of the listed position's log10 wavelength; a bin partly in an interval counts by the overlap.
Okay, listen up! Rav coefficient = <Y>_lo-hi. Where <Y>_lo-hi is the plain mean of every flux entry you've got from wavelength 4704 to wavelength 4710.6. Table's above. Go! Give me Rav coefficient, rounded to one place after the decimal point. 13.0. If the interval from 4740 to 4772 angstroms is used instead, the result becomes 14.0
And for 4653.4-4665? 13.5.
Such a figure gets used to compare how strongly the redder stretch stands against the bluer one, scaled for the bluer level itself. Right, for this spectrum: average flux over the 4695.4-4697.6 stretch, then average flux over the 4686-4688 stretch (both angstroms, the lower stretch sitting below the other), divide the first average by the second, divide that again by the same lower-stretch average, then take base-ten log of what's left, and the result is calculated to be -1.08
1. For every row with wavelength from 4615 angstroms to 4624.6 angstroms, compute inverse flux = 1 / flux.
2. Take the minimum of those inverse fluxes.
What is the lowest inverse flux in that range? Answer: 0.0725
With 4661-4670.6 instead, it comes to 0.0712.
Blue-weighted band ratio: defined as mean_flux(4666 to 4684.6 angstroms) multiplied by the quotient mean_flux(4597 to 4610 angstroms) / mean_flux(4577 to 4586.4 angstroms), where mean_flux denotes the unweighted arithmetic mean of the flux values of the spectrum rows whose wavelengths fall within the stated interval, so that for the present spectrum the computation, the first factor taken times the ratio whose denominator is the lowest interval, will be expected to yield 13.3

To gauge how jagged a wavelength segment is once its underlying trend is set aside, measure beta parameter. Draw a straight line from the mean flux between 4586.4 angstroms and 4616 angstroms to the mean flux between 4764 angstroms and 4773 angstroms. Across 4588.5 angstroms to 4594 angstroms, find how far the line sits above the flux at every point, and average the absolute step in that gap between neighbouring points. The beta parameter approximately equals 0.23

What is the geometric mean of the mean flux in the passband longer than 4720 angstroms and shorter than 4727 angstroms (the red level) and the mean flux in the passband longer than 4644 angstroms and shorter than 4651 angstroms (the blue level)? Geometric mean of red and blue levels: 13.8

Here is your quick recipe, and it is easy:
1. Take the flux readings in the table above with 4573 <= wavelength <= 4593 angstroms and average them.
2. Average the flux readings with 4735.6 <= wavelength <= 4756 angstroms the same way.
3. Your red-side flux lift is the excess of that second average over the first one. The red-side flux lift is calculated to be 1.4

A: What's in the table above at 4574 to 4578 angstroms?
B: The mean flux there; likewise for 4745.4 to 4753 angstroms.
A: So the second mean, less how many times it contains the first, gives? 13.5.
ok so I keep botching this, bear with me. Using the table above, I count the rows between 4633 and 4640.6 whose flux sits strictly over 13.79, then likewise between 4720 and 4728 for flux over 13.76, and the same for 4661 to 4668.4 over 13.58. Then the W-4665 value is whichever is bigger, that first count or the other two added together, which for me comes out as 10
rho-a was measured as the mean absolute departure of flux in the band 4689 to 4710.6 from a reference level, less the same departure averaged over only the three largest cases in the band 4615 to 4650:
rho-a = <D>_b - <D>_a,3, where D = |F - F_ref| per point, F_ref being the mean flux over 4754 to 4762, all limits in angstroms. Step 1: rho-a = -0.43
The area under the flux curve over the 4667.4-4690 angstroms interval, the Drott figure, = 297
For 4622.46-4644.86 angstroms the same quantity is 308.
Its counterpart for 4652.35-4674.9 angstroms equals 298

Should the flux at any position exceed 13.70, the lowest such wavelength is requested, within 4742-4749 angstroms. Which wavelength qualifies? 4742.67 angstroms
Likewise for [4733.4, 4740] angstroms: 4733.94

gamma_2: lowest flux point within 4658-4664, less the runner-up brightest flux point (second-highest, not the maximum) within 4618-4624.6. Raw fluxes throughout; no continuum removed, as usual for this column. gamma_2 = -0.27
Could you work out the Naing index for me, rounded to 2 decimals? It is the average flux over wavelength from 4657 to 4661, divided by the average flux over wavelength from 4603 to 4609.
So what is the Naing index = 1.04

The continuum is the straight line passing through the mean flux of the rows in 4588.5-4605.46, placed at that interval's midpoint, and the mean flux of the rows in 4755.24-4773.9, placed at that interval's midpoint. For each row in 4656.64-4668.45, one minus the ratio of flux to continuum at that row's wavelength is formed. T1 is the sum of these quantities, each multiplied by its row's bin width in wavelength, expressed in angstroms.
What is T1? -0.2 angstroms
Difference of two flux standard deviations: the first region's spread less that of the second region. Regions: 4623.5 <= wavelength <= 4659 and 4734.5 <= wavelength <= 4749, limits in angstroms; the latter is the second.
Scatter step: 0.11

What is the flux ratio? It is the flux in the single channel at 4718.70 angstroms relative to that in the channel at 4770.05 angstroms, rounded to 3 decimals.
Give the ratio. 0.970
